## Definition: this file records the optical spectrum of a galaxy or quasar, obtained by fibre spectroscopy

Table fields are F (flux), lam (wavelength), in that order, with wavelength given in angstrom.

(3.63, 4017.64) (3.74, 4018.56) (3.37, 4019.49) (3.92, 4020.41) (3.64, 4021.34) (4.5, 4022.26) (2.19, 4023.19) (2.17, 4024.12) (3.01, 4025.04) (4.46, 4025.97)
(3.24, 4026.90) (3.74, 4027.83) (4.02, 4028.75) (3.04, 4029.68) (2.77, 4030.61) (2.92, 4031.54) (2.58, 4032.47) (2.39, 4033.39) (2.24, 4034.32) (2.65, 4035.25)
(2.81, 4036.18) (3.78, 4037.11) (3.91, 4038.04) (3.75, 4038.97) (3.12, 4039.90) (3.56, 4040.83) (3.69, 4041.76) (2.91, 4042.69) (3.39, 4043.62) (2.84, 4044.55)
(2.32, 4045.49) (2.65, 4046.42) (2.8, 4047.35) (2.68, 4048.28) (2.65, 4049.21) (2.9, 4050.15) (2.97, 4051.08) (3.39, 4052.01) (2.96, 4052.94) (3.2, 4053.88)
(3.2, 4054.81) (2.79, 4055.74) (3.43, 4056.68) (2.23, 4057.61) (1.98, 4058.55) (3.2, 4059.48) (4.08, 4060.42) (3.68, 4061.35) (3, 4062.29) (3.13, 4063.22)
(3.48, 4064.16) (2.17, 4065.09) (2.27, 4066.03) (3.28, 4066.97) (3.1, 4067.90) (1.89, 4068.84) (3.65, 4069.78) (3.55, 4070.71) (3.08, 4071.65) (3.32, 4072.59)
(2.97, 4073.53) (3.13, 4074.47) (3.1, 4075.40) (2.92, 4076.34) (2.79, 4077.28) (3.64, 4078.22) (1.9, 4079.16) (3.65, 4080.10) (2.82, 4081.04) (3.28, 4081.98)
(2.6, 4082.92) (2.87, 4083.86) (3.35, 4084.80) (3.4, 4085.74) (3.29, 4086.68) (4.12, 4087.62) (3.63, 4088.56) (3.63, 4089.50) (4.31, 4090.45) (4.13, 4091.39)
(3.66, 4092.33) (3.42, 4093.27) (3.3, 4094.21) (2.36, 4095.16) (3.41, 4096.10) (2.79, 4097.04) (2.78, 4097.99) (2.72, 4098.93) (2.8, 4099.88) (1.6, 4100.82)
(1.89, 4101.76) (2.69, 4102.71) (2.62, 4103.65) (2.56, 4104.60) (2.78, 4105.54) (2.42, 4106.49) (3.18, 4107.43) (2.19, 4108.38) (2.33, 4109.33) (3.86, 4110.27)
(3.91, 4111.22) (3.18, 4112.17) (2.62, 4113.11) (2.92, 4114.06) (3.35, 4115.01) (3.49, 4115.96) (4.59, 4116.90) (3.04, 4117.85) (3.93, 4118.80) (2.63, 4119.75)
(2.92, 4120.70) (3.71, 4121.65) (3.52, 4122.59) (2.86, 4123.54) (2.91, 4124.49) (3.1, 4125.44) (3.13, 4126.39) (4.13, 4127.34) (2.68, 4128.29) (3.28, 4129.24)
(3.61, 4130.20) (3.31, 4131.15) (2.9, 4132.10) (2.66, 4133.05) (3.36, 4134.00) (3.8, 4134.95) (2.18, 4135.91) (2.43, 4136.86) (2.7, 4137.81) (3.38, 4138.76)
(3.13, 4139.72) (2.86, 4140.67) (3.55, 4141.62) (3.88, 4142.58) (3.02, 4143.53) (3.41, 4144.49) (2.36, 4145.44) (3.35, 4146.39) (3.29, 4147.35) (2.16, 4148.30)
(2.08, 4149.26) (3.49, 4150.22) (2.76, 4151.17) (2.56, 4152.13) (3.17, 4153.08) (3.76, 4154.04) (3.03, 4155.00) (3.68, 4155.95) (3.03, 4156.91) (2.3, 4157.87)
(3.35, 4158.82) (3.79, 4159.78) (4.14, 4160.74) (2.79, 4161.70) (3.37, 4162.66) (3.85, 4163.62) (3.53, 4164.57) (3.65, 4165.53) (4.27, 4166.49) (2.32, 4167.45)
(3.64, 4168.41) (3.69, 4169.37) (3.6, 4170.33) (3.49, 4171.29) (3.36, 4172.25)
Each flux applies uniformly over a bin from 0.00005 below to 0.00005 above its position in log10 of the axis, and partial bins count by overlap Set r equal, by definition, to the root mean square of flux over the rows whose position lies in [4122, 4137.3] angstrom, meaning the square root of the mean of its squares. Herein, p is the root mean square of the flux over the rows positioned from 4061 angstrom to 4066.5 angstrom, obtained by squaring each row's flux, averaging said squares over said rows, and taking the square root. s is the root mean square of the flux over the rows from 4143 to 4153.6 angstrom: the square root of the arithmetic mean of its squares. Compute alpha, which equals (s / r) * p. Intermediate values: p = 3.01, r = 3.16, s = 2.92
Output 2.8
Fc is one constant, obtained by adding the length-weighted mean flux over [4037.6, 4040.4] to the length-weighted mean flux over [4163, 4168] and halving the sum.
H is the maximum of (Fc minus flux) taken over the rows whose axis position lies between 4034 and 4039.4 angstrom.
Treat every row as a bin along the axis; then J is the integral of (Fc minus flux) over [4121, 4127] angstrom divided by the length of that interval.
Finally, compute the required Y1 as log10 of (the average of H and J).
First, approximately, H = 1.32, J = 0.3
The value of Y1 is -0.08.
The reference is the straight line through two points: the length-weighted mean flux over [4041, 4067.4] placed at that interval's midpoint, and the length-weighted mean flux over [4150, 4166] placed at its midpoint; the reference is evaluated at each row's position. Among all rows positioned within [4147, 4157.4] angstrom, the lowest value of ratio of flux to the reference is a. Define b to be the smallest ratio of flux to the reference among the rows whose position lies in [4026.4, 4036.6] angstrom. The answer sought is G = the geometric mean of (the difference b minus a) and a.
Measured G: 0.291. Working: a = 0.634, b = 0.77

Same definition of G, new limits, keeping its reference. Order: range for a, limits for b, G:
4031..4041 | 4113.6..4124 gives 0.210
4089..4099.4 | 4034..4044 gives 0.082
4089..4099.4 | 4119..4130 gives 0.224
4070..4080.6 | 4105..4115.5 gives 0.214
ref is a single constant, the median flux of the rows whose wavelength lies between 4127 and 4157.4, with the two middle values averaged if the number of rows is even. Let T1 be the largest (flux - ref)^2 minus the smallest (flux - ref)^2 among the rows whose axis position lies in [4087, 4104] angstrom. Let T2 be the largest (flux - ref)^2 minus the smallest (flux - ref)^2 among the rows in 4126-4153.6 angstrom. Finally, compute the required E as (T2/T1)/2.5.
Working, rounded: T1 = 2.4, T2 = 1.14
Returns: 0.19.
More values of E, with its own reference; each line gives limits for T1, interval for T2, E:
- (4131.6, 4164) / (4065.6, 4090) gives 0.55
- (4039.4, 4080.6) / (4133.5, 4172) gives 0.32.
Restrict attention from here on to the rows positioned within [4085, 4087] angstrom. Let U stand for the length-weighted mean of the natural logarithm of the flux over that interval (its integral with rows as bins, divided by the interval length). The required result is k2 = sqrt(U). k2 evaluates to 1.10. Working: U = 1.21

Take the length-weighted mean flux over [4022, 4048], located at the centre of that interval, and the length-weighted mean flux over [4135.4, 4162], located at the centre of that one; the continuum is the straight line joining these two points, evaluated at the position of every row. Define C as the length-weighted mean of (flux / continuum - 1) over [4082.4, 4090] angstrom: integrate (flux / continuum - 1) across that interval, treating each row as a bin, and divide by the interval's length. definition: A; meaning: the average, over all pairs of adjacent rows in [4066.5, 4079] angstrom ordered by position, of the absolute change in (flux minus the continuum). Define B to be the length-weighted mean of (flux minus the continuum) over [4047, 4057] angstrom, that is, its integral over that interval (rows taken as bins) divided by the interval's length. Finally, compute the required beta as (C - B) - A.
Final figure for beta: -0.27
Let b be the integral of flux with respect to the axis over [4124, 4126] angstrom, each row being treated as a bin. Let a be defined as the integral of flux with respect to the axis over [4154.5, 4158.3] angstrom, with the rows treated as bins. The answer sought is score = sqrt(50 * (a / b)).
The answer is 9.8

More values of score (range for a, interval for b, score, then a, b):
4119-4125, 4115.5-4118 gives 9.9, 18.8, 9.5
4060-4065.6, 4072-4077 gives 7.7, 18.2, 15.4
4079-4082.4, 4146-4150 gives 6.8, 10.2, 11.0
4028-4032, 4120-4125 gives 6.4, 12.9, 15.8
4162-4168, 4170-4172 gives 12.2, 20.9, 7.0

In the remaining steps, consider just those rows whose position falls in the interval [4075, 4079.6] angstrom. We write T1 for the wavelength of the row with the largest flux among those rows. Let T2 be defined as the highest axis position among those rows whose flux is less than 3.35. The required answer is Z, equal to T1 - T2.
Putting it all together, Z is -0.9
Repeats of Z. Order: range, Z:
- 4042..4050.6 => -6.5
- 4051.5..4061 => 0.9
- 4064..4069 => -4.7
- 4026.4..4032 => -2.8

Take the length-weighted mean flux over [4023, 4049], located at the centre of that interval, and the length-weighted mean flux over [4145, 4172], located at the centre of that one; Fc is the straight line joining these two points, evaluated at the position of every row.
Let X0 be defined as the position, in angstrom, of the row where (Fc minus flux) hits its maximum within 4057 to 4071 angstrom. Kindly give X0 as 4068.84 angstrom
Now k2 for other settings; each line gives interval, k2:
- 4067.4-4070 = 1.00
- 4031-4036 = 0.97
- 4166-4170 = 1.11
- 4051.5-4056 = 1.07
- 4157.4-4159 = 1.00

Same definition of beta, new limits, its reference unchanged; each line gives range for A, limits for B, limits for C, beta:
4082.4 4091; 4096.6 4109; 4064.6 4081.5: 0.14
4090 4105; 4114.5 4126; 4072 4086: -0.69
